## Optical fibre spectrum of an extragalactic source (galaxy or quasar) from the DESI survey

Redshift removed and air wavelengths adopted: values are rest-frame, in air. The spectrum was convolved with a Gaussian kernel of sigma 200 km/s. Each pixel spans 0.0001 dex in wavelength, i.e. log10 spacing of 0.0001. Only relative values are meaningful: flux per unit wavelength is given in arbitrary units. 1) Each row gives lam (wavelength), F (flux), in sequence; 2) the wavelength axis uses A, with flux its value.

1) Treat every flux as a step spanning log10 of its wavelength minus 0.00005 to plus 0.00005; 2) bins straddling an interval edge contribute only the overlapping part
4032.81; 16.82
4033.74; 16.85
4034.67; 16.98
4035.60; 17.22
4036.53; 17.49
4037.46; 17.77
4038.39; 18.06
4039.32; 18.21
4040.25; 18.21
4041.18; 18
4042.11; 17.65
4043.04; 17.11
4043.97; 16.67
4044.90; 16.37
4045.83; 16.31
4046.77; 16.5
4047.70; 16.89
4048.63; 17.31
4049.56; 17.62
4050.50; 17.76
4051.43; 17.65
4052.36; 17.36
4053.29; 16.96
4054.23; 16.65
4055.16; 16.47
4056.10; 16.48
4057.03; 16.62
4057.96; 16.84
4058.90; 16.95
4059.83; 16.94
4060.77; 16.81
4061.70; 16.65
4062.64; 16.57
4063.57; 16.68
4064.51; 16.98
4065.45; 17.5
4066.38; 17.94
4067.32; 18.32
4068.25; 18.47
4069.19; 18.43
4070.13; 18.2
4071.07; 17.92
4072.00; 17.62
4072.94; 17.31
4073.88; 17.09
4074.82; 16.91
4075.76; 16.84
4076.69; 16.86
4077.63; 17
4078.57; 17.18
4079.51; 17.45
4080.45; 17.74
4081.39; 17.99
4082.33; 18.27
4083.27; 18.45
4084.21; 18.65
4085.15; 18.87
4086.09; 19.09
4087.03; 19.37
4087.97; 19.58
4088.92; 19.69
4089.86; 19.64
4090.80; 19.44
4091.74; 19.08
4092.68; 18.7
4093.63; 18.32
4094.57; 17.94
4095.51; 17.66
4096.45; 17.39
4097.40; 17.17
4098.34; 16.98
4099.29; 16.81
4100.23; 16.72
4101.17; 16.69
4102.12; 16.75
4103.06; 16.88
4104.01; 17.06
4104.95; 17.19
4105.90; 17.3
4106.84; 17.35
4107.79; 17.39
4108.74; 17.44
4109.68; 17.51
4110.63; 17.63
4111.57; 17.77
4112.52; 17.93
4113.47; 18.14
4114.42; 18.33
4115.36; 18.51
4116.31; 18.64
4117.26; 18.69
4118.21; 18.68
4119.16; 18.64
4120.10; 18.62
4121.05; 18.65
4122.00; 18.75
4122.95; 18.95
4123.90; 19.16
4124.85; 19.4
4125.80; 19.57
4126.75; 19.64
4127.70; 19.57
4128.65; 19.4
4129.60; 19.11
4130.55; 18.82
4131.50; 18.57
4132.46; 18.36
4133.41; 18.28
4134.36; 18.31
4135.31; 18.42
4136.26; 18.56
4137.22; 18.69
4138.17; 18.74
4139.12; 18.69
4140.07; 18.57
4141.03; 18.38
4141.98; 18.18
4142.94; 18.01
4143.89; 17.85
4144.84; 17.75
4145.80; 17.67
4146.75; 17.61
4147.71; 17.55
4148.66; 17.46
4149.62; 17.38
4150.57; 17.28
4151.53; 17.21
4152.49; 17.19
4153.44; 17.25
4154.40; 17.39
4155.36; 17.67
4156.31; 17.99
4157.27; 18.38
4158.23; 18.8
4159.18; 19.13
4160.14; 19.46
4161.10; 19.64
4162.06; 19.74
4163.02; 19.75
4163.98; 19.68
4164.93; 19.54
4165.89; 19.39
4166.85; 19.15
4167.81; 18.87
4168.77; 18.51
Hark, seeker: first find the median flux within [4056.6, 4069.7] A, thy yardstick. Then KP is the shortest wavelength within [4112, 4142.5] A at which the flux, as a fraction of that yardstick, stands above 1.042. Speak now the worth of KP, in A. 4112.52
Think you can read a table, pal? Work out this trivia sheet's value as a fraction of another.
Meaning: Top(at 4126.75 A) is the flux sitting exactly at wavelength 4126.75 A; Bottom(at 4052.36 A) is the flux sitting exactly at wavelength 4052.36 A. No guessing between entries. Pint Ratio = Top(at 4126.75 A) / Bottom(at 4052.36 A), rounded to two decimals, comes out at 1.13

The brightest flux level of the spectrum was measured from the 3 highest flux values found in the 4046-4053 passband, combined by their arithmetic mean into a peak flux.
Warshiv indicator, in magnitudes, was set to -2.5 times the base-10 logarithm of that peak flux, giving -3.12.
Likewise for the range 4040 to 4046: -3.14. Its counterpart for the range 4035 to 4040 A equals -3.14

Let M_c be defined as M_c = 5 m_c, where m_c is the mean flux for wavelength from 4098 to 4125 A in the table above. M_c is 89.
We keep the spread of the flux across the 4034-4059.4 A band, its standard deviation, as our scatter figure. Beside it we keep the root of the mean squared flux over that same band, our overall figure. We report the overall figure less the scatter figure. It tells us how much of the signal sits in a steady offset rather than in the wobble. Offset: 16.6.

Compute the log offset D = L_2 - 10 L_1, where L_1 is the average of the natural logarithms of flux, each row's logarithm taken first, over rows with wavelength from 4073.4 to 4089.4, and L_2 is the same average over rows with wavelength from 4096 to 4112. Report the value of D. -26.1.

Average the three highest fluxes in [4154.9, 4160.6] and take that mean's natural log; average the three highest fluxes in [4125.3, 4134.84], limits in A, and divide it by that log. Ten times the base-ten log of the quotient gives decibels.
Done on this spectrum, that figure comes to 8.2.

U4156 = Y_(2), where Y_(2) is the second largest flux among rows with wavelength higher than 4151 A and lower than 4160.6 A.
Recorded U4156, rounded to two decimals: 19.13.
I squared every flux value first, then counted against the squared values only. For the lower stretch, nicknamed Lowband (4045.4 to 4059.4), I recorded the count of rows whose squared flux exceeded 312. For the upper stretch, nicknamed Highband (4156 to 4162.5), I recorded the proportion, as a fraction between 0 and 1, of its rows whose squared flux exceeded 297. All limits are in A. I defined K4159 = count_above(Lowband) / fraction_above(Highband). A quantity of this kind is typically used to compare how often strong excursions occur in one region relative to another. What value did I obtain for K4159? 1.0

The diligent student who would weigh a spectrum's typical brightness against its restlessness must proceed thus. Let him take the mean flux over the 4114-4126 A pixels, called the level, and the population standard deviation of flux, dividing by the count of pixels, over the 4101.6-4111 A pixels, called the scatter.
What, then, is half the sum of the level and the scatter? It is 9.54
